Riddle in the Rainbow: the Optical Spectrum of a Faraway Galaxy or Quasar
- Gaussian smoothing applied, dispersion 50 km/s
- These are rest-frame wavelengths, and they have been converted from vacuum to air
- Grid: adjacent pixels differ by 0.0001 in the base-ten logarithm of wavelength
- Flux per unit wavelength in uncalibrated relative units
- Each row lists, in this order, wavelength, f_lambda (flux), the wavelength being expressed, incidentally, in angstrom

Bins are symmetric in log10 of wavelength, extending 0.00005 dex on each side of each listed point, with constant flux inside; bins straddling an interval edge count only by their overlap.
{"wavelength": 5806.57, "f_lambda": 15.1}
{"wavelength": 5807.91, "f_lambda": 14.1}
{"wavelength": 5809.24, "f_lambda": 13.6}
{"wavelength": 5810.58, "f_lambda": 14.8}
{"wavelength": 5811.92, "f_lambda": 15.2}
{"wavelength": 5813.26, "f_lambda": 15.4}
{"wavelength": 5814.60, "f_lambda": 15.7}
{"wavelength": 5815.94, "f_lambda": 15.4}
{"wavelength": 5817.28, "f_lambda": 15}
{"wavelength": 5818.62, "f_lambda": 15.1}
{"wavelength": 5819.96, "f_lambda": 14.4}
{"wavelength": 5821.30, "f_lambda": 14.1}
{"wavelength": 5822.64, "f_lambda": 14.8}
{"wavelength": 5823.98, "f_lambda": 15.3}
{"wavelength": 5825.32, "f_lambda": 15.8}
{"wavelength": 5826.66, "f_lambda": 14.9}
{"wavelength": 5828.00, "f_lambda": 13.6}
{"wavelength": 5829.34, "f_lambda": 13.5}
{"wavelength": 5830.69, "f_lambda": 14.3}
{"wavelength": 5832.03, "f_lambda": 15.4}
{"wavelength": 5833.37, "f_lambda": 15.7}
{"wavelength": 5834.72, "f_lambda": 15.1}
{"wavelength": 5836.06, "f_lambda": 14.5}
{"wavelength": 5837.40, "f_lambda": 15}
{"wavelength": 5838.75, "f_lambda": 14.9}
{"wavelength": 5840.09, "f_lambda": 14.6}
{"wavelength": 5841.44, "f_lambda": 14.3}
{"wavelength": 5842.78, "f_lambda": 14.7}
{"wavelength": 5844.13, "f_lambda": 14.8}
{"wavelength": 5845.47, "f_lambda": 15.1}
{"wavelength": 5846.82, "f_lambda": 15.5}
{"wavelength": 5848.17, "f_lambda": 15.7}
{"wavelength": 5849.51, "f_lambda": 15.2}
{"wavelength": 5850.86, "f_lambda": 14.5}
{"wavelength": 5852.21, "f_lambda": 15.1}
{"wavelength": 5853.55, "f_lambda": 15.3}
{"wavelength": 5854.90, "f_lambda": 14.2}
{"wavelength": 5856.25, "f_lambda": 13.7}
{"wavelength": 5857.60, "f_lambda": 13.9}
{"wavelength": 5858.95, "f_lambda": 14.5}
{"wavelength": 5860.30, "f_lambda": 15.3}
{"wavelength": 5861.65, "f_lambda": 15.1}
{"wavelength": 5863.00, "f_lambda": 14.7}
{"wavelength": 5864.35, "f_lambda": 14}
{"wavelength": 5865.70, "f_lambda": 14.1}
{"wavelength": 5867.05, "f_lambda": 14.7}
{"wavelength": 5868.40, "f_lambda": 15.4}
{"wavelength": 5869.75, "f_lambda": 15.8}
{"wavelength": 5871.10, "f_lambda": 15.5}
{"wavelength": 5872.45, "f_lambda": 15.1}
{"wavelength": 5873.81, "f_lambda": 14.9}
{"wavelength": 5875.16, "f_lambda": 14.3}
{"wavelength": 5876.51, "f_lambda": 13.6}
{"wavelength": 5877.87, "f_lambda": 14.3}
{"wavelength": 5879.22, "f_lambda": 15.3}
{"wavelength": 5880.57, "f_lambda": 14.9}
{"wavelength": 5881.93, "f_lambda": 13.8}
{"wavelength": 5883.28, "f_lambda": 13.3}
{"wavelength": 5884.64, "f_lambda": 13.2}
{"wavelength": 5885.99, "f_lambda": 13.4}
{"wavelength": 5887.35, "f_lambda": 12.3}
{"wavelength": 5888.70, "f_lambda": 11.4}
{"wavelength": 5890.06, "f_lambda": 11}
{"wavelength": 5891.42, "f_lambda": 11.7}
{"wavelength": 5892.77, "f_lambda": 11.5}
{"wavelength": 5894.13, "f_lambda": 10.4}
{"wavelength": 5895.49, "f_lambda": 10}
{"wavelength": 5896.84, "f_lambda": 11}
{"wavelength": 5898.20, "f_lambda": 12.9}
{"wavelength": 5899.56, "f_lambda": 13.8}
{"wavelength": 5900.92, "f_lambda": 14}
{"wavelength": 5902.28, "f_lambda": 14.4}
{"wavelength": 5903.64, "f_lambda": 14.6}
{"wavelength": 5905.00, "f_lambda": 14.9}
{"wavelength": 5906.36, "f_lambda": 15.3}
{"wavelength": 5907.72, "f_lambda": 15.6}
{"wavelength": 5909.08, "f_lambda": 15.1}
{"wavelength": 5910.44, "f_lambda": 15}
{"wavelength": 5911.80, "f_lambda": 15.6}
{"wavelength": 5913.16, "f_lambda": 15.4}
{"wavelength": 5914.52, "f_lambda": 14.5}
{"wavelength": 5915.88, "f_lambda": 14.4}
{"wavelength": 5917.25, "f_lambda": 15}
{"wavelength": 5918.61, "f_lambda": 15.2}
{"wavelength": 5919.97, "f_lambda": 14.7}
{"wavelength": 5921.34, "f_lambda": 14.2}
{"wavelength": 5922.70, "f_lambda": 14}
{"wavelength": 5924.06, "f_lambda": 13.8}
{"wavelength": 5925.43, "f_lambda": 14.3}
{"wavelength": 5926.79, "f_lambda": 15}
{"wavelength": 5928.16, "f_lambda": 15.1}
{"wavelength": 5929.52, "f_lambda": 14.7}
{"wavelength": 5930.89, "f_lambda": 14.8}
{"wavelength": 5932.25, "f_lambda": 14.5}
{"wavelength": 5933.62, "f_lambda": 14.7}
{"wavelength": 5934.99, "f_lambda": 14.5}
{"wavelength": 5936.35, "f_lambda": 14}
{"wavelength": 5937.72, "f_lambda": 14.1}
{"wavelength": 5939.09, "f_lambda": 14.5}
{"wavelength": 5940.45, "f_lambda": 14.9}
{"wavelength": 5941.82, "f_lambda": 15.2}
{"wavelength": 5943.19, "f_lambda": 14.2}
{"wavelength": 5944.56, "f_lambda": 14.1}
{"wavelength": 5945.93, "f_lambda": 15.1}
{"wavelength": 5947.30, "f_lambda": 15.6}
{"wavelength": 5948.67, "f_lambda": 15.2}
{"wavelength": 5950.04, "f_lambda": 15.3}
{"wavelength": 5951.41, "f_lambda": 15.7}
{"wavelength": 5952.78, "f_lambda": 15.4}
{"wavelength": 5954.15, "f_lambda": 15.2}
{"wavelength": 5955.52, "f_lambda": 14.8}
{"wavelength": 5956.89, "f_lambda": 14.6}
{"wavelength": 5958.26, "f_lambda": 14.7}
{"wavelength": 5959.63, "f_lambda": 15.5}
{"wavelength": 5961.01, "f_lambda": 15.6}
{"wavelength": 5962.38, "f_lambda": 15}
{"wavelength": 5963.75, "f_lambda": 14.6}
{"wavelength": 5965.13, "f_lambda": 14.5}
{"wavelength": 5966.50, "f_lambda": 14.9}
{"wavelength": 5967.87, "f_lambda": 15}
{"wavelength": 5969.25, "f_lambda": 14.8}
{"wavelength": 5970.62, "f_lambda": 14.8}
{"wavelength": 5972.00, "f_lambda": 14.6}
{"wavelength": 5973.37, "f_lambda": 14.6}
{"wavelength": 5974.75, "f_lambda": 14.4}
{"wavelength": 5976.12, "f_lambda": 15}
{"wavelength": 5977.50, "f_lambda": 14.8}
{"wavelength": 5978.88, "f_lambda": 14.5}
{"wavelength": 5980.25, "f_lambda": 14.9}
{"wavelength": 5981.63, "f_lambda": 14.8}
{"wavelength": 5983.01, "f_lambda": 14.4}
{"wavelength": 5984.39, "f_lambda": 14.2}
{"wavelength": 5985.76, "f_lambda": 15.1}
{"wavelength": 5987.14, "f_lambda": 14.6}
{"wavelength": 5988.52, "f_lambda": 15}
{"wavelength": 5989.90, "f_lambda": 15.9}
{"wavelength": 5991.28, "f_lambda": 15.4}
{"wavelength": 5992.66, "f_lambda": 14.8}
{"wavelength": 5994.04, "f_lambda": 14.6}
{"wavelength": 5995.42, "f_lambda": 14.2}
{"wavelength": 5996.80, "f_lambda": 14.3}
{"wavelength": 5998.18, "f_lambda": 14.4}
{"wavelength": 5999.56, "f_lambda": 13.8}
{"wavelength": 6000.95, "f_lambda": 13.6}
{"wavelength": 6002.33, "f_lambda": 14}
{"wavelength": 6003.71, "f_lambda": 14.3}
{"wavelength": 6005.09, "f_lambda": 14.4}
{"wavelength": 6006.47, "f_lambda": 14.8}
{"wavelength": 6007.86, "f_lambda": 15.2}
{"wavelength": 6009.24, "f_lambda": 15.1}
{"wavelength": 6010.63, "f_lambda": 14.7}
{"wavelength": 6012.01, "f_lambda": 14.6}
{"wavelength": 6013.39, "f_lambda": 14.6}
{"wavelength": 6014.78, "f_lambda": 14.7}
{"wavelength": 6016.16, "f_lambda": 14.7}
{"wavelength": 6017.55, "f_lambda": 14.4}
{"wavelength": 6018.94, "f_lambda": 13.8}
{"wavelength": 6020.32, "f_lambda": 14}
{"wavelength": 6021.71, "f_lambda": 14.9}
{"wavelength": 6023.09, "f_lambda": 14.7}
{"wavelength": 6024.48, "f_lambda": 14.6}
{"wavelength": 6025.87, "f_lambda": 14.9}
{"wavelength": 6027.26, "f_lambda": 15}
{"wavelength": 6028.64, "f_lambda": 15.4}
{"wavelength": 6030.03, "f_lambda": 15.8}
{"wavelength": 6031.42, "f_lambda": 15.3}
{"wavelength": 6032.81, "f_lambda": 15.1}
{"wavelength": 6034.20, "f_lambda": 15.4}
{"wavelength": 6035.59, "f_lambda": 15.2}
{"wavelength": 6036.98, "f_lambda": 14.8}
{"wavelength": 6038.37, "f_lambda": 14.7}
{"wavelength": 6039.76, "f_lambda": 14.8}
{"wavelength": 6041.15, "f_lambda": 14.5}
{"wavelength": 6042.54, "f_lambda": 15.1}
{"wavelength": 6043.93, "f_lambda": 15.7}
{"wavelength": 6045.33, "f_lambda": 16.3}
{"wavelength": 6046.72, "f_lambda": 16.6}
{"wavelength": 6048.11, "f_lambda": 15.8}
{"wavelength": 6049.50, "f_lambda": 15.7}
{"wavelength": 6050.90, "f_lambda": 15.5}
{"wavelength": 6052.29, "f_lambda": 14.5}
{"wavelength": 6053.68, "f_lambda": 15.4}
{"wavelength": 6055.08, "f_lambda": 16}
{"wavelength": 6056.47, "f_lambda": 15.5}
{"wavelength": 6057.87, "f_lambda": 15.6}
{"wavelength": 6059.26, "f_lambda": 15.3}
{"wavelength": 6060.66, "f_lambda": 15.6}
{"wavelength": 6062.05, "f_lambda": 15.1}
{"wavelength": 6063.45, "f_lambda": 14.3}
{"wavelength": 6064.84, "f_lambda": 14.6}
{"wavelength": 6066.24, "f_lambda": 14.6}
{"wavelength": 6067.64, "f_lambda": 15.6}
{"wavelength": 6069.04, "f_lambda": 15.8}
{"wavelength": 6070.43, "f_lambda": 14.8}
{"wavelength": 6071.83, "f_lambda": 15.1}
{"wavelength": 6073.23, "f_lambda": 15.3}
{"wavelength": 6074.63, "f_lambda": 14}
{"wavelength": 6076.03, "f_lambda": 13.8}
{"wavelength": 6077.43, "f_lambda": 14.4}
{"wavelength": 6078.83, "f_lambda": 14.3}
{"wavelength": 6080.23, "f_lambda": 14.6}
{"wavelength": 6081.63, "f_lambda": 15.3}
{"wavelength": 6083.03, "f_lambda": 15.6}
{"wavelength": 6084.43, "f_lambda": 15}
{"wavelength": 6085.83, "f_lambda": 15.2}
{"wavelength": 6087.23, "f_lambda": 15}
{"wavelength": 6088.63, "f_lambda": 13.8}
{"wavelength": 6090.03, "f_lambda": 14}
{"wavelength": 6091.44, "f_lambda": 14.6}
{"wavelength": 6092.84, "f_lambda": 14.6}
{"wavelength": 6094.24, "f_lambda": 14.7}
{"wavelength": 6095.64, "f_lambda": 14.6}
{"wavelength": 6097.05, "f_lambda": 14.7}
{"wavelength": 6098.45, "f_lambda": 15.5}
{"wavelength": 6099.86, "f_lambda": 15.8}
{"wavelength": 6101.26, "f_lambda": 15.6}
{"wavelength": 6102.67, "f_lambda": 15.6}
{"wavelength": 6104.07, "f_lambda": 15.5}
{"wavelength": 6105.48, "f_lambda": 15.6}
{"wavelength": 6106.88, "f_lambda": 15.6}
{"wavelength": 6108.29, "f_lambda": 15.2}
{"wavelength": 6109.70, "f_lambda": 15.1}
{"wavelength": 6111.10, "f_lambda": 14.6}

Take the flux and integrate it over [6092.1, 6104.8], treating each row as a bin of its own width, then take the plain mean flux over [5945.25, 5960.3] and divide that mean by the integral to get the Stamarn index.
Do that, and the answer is 0.08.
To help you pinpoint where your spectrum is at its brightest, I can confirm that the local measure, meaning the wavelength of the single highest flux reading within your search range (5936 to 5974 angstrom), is 5951.41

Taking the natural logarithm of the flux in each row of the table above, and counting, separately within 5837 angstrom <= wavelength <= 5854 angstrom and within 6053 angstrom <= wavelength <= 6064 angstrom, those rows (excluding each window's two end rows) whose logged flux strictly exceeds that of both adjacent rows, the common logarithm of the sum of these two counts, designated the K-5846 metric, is 0.60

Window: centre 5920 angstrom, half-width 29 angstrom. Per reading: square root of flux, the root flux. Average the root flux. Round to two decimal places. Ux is 3.77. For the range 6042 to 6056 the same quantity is 3.96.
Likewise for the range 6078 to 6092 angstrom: 3.84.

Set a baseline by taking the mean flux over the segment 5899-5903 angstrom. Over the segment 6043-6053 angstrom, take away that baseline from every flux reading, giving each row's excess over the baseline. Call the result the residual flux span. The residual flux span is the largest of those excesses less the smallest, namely 2.1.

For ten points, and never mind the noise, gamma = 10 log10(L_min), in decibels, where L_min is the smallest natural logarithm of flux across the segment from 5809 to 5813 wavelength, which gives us 4.17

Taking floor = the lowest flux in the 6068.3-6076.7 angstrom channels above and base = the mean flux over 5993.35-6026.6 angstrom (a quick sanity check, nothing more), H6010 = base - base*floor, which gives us -185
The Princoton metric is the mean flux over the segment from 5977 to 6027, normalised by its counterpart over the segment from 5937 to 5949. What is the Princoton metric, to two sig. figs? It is 0.99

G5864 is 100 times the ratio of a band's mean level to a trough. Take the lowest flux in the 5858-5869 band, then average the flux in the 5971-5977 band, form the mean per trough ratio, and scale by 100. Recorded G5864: 105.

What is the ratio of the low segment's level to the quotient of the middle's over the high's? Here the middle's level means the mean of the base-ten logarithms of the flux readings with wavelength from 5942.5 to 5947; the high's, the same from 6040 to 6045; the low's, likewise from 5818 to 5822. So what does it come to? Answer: 1.18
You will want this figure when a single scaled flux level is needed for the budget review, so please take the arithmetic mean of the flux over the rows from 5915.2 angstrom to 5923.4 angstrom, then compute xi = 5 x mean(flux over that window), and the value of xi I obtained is 72.9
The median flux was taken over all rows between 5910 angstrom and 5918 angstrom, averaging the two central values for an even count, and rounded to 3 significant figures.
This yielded 15.0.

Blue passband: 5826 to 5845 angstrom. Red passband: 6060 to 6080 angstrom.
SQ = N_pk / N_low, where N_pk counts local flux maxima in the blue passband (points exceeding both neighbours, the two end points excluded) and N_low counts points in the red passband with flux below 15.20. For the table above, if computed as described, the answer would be 0.20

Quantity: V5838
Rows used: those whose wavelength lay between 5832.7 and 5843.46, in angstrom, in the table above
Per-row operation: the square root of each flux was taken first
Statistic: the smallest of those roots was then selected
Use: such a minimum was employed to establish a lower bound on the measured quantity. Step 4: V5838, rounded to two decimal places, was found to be 3.78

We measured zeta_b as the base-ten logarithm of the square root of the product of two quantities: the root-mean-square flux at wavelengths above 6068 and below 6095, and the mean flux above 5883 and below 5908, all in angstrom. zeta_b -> 1.14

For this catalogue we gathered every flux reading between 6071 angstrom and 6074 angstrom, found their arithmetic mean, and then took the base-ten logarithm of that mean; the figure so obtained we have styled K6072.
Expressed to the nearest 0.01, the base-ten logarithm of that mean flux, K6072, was 1.18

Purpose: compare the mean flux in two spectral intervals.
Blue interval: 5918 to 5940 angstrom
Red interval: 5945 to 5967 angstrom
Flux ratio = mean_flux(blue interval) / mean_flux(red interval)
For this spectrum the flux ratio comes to 0.96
